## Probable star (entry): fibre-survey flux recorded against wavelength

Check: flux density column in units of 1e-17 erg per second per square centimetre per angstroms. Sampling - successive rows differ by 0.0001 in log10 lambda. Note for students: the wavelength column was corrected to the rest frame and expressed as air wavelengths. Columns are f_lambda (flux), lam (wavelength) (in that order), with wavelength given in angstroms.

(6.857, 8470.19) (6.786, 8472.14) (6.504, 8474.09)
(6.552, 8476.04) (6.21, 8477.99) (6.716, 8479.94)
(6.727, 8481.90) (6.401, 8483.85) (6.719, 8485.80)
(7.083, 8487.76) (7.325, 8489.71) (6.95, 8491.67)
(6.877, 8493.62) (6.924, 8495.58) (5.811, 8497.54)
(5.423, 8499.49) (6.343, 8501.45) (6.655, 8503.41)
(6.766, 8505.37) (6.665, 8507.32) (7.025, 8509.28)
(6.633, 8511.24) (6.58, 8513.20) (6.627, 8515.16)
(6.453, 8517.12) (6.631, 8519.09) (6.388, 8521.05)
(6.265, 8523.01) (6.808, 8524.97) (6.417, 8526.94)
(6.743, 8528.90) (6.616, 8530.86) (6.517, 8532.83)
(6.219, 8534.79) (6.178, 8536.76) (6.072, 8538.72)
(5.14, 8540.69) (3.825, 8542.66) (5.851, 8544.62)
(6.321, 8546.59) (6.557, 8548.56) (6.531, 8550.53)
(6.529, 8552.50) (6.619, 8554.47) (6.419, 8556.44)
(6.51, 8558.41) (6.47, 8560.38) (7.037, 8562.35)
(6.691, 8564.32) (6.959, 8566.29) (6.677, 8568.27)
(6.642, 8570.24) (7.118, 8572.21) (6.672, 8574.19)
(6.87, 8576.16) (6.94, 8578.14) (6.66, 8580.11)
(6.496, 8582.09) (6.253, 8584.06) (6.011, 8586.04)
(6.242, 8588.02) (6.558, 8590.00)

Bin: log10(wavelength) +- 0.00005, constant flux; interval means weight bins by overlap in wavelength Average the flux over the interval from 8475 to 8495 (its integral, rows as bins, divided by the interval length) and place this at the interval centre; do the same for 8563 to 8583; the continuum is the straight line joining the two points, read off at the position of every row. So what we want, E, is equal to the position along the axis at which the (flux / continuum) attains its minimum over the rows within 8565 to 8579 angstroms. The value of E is 8570.24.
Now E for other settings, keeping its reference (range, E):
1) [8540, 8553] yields 8542.66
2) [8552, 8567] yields 8556.44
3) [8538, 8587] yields 8542.66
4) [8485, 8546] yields 8542.66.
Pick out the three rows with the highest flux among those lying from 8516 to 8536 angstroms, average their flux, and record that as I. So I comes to 6.73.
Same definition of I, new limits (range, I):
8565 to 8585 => 7.01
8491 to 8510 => 6.97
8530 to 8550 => 6.56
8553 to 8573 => 7.04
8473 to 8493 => 7.12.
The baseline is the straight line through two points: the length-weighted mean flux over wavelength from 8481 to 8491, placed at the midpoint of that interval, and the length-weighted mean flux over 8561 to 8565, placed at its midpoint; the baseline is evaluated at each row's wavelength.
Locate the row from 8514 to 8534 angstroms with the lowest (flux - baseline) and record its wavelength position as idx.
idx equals 8523.01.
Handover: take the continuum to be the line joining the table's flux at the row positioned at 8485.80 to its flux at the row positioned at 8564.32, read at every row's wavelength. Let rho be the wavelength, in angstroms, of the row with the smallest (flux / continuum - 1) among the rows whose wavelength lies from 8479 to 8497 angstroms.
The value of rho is 8483.85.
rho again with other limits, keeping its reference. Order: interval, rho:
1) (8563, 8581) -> 8570.24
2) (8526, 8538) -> 8536.76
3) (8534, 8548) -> 8542.66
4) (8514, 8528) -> 8523.01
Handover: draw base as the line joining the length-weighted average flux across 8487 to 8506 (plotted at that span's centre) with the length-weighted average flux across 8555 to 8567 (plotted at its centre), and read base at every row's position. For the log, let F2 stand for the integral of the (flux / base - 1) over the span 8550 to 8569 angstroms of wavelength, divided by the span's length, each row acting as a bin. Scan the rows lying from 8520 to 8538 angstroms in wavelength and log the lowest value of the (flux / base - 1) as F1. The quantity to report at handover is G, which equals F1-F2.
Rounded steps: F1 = -0.07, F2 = -0.004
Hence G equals -0.07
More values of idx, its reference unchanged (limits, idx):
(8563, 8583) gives 8582.09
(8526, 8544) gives 8542.66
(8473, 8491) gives 8477.99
